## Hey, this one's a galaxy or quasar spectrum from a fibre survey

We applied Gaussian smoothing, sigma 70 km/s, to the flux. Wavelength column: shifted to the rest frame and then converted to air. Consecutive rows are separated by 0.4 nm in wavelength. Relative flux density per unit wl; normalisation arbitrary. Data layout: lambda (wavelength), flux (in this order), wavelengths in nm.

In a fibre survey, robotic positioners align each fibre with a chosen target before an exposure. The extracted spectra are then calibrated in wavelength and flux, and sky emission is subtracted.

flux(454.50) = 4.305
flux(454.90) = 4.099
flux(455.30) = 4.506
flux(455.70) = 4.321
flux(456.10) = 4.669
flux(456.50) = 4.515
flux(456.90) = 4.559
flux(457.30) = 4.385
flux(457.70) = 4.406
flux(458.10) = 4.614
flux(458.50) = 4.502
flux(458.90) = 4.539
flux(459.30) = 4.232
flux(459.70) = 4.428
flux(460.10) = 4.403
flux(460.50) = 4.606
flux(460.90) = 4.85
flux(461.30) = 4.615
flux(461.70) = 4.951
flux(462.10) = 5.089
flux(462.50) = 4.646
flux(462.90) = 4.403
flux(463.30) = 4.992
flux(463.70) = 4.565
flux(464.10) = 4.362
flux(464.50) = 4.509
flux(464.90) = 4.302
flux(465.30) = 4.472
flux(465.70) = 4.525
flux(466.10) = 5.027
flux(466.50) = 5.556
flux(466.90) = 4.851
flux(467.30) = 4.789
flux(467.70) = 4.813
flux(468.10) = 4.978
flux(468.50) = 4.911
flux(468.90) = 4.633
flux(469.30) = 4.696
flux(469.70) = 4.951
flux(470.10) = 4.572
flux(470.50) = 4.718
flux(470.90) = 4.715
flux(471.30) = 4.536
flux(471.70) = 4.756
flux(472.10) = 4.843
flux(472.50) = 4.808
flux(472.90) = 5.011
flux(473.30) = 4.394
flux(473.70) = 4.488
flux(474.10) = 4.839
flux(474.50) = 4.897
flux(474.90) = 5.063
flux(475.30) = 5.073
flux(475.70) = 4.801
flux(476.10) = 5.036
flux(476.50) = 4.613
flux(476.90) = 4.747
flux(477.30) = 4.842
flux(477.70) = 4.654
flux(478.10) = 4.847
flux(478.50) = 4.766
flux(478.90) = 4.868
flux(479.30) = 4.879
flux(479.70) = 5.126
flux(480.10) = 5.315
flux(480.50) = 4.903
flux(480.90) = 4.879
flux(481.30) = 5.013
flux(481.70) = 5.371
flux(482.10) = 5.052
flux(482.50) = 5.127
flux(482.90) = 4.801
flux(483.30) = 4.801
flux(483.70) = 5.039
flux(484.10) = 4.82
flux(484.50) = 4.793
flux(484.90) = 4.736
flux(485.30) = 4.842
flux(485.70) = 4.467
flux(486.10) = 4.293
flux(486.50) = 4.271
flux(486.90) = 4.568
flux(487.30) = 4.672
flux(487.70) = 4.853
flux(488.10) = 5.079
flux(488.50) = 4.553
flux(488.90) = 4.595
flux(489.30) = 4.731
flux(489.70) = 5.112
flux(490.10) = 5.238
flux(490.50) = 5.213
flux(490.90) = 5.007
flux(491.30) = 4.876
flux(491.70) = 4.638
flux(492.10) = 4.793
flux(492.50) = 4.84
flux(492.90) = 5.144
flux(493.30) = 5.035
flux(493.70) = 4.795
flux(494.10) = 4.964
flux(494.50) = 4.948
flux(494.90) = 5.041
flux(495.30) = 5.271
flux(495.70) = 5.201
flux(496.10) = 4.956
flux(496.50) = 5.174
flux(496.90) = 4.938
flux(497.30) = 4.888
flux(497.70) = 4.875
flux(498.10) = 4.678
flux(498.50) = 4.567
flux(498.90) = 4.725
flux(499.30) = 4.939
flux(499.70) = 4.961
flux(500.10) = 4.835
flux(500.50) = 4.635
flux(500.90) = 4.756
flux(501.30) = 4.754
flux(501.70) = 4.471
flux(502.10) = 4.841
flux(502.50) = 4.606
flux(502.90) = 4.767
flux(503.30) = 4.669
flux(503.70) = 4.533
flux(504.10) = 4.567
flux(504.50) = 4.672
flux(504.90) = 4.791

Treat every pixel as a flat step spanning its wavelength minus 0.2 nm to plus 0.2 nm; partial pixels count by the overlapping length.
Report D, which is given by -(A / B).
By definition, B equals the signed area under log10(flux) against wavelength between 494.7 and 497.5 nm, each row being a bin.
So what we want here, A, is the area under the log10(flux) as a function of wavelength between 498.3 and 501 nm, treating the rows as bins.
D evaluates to -0.93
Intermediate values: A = 1.83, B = 1.97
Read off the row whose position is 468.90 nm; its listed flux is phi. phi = 4.633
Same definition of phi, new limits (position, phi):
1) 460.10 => 4.403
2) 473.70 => 4.488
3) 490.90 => 5.007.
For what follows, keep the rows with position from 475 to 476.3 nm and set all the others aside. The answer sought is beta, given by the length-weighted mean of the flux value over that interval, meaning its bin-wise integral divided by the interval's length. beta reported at 4.98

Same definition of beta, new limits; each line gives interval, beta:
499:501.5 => 4.81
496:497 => 5.04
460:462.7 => 4.75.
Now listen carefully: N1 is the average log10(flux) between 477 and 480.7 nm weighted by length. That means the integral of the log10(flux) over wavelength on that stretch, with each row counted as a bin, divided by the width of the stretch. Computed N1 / 0.690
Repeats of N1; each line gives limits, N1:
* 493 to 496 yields 0.702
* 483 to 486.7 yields 0.669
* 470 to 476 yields 0.679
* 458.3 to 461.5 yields 0.655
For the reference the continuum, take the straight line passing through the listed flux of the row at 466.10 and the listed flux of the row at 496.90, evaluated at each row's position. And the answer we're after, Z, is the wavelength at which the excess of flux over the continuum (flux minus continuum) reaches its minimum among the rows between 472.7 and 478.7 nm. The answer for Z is 473.30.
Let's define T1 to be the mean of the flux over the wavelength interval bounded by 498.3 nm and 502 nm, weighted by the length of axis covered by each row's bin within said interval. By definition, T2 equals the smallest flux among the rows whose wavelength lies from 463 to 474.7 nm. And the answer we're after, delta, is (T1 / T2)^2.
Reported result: 1.21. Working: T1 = 4.74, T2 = 4.302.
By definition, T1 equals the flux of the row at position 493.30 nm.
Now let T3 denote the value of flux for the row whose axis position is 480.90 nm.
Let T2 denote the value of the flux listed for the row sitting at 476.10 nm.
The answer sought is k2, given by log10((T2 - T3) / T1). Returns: -1.5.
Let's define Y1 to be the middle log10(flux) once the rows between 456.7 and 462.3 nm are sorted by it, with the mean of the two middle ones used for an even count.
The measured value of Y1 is 0.658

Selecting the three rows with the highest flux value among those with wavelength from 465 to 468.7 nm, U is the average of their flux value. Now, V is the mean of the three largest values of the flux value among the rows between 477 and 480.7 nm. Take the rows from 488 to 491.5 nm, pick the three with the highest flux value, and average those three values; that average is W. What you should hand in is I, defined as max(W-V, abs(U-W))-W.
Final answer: -5.11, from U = 5.19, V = 5.11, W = 5.19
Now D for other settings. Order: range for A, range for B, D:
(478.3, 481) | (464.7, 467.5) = -0.99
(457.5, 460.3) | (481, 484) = -0.86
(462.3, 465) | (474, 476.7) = -0.95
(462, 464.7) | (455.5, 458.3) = -0.98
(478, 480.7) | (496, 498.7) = -1.01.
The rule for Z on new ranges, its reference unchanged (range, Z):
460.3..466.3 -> 464.90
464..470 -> 464.90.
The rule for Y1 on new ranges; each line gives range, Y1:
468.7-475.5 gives 0.677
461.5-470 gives 0.680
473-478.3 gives 0.685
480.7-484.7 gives 0.694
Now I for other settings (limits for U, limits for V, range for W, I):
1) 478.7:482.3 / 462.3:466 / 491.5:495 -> -4.73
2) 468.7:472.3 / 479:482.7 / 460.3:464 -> -4.85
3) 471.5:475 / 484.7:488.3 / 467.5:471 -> -4.90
